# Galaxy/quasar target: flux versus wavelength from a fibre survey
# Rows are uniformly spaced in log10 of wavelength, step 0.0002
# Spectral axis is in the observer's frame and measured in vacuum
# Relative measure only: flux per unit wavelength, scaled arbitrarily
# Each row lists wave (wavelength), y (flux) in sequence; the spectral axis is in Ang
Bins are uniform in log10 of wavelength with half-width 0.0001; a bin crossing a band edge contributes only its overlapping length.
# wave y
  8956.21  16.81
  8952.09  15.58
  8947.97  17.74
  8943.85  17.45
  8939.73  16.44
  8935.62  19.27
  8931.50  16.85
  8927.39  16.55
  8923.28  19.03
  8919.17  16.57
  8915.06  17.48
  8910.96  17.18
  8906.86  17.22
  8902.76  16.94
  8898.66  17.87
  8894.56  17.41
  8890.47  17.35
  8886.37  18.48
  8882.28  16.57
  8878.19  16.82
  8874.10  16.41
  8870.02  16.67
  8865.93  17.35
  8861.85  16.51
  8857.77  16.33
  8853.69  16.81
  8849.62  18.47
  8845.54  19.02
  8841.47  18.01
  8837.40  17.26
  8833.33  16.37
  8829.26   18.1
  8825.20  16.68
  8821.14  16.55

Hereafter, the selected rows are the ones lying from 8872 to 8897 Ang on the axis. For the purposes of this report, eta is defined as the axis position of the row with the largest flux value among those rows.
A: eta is 8886.37 Ang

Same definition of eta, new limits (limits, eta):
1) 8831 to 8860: 8845.54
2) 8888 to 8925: 8923.28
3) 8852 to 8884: 8865.93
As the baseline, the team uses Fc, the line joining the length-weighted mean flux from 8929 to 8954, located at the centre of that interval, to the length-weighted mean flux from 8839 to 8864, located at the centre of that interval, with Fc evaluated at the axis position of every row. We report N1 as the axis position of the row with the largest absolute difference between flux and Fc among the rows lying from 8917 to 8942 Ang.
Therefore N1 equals 8935.62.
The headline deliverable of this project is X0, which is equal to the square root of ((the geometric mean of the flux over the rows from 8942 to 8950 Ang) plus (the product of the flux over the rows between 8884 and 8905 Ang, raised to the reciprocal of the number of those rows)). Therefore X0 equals 5.93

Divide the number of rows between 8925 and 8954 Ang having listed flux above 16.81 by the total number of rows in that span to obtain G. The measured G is 0.57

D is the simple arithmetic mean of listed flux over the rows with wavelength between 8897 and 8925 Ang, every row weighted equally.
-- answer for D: 17.5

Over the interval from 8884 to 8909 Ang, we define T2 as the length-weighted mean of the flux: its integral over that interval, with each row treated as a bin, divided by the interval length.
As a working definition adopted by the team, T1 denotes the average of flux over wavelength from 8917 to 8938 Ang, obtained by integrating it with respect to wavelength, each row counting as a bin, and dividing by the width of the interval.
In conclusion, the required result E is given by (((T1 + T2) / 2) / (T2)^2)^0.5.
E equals 0.239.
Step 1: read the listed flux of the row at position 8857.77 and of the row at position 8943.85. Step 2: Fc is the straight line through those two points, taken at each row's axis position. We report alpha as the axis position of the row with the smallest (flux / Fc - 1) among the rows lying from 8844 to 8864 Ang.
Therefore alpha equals 8857.77 Ang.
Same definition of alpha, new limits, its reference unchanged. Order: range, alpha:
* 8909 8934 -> 8927.39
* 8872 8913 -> 8874.10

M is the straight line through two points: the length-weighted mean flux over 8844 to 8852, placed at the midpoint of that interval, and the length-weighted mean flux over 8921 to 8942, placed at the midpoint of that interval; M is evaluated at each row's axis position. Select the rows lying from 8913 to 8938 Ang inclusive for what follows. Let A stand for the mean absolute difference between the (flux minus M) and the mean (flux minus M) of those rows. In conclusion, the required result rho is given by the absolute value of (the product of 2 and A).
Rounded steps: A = 1.05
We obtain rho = 2.1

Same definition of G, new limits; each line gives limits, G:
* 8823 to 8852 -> 0.71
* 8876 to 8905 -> 0.86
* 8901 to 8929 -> 0.71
